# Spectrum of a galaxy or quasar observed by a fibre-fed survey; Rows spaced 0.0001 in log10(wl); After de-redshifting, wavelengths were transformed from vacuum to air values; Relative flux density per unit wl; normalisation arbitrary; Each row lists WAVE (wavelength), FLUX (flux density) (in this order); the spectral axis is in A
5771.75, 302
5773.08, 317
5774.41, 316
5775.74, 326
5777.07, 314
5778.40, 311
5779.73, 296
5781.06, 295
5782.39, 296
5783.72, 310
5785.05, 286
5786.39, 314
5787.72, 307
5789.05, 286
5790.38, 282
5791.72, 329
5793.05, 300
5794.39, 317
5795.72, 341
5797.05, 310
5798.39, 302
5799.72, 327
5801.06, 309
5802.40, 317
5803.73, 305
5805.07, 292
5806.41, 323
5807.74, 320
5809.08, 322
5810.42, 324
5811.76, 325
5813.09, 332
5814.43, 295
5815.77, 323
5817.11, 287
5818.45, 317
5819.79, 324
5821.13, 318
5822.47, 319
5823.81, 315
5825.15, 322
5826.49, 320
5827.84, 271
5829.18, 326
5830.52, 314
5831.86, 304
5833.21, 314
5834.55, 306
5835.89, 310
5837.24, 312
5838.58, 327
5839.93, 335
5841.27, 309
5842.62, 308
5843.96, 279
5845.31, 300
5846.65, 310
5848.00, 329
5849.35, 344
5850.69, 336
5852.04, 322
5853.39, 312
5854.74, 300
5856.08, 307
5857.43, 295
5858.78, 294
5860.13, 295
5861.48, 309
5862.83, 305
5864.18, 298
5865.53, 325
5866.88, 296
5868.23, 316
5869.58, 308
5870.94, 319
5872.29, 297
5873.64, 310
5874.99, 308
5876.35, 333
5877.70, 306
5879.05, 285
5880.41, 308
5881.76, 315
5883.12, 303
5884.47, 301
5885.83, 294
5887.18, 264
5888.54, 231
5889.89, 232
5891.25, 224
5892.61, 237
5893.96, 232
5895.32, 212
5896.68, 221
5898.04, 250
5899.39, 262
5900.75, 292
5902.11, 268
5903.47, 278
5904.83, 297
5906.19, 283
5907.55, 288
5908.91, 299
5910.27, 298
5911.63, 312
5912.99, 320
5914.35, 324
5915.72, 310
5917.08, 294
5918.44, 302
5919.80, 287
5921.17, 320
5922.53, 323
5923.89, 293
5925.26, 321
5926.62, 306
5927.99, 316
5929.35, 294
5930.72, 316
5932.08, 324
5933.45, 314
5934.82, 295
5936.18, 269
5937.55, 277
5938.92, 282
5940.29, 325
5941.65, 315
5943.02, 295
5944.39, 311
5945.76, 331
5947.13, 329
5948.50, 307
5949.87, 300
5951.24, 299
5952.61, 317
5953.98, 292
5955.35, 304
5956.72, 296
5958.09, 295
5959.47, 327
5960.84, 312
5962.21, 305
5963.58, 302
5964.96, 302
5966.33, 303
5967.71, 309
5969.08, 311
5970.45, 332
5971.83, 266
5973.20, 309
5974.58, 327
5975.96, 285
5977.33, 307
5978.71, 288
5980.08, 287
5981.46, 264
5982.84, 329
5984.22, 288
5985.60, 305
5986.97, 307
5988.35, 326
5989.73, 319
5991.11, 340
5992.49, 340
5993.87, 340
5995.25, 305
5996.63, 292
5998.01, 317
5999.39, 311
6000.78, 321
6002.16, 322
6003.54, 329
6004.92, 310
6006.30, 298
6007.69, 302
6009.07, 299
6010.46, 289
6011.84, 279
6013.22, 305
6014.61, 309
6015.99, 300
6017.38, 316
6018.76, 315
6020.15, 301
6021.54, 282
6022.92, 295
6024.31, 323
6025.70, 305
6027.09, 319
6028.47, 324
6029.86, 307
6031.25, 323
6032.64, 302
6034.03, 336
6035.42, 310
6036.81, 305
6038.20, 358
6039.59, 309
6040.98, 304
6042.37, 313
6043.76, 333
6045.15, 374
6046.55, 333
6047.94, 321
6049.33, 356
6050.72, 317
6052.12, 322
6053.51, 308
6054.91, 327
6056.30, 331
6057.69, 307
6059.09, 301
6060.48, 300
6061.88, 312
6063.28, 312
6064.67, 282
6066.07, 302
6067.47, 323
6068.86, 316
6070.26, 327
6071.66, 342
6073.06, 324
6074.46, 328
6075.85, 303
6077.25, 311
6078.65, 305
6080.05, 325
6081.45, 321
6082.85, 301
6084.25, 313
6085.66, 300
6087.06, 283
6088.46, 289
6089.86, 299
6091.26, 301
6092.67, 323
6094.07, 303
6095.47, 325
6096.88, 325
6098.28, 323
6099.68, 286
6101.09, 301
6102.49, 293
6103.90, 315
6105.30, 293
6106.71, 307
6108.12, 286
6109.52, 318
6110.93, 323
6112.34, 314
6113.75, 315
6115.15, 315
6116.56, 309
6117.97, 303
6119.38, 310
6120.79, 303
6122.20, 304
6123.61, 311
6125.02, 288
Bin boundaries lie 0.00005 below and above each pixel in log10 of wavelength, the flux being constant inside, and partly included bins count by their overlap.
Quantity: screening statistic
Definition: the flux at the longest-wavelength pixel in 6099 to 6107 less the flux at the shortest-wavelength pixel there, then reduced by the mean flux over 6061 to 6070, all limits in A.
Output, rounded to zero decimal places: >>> -287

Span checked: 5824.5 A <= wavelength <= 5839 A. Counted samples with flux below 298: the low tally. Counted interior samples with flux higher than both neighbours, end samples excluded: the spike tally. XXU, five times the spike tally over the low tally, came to 10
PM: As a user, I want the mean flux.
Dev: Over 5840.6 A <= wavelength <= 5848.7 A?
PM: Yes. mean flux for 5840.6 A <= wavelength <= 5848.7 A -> 306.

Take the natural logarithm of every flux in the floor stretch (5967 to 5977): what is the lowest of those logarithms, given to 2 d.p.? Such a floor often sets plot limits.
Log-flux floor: 5.58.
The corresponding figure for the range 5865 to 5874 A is 5.69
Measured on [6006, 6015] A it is 5.63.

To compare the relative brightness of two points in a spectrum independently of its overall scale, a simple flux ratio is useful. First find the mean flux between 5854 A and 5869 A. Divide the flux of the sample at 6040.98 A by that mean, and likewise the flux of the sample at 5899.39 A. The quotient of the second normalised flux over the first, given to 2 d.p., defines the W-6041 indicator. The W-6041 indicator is 0.86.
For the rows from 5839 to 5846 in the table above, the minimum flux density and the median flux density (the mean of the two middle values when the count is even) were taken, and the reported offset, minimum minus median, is -29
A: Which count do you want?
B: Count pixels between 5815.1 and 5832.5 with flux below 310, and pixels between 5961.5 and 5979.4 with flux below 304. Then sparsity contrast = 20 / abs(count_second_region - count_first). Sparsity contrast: 6.7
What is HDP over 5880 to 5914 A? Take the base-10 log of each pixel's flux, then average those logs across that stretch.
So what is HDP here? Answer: 2.43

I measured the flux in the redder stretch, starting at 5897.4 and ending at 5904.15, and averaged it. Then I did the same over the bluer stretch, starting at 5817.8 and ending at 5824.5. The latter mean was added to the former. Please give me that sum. 589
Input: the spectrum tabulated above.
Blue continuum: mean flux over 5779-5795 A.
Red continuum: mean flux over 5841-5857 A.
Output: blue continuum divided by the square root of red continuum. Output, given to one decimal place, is 17.0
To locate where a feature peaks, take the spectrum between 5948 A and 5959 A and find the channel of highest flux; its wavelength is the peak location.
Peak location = 5952.61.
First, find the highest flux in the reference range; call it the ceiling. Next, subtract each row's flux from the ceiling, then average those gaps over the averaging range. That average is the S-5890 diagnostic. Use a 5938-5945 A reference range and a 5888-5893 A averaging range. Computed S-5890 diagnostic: 94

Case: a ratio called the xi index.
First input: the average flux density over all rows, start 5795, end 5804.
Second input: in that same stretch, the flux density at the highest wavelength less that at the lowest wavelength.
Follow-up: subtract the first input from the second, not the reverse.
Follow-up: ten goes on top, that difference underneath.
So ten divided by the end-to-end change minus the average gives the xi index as -0.0284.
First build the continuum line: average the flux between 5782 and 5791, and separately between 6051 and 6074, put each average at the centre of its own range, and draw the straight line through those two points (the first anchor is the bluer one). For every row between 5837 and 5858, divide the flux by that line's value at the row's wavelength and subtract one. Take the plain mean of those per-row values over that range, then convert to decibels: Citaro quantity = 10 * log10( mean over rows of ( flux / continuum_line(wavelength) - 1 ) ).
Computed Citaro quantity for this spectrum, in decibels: -13.7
